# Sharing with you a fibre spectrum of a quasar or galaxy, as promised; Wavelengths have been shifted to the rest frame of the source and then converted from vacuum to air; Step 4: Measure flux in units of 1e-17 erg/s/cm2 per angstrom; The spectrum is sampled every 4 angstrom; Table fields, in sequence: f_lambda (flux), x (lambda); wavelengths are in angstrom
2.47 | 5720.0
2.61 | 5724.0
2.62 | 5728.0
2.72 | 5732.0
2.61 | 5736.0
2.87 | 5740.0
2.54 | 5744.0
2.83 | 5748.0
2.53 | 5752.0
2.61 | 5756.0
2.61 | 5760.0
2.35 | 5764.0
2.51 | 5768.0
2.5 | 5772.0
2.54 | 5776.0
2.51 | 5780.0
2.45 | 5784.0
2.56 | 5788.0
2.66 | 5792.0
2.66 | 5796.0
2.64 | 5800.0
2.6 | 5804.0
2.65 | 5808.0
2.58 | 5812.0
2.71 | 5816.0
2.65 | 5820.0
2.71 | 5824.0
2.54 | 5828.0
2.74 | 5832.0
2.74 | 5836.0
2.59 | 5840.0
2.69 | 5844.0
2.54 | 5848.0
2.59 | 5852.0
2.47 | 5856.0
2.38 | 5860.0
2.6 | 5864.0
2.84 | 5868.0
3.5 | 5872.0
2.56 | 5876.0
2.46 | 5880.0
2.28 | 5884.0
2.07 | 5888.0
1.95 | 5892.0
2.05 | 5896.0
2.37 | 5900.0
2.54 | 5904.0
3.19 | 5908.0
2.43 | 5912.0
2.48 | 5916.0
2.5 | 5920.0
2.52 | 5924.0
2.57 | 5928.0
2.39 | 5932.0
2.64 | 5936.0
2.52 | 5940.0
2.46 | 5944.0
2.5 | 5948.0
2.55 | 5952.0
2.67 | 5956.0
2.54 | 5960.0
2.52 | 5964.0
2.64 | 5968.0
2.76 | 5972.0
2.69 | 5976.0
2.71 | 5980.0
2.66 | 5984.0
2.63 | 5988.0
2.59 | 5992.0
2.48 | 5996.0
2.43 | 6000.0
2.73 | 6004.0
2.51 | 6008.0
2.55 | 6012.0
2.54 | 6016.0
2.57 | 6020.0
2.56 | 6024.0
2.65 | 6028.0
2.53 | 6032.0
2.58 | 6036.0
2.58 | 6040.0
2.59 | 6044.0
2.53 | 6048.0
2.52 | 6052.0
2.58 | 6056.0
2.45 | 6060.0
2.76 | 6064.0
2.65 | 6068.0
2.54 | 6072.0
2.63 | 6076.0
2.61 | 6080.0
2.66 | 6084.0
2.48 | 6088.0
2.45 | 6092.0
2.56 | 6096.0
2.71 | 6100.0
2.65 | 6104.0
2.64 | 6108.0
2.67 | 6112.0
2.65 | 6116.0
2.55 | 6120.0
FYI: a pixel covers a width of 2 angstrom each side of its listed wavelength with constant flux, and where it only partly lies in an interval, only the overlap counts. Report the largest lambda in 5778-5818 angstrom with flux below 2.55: 5784.0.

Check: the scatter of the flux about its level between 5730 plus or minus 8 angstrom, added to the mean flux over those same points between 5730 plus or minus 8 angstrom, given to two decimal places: 2.69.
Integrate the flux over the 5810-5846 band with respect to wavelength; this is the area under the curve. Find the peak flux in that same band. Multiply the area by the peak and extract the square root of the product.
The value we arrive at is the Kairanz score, 16.2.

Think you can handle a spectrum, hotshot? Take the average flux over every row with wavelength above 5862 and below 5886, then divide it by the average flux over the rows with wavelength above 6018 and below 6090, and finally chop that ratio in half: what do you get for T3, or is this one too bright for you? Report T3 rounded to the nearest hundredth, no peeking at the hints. 0.52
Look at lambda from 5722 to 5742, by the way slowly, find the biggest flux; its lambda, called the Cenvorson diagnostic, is 5740.0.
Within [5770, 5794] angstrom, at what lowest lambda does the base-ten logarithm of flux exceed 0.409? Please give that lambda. 5792.0 angstrom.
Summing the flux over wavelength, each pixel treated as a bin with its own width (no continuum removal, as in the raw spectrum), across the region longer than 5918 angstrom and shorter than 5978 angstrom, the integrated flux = 154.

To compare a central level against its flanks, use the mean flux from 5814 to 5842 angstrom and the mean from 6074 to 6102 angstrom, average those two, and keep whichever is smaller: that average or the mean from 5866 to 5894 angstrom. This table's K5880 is 2.52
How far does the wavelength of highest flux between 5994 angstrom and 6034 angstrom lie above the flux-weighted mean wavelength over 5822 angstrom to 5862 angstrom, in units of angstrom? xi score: 162.4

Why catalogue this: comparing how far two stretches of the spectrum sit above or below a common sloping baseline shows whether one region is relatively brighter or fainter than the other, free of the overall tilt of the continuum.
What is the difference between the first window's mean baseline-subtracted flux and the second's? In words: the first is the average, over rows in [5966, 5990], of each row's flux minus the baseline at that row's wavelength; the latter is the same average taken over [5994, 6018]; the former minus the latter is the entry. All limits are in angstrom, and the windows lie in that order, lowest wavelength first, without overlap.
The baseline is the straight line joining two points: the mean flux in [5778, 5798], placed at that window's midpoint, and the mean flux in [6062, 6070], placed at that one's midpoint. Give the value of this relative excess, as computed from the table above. 0.16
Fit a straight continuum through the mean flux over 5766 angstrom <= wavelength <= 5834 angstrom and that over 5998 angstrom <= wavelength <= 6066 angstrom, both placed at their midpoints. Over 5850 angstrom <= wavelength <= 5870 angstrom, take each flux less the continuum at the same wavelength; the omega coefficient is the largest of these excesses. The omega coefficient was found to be 0.25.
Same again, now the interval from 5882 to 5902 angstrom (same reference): -0.22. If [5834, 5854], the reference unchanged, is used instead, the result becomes 0.14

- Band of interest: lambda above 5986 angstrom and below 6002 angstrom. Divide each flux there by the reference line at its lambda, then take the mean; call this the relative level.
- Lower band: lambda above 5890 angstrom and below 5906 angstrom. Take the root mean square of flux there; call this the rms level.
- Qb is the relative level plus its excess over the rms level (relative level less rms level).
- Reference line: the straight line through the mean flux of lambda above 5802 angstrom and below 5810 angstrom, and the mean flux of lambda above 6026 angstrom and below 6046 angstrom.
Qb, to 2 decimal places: -0.29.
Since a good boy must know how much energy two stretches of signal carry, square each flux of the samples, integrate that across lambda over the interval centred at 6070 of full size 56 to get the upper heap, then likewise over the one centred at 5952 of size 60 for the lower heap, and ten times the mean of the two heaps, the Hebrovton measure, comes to 3852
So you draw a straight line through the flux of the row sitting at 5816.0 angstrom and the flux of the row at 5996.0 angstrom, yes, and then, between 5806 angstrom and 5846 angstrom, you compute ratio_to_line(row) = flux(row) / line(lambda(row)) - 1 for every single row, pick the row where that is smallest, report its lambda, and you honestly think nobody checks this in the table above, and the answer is 5828.0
